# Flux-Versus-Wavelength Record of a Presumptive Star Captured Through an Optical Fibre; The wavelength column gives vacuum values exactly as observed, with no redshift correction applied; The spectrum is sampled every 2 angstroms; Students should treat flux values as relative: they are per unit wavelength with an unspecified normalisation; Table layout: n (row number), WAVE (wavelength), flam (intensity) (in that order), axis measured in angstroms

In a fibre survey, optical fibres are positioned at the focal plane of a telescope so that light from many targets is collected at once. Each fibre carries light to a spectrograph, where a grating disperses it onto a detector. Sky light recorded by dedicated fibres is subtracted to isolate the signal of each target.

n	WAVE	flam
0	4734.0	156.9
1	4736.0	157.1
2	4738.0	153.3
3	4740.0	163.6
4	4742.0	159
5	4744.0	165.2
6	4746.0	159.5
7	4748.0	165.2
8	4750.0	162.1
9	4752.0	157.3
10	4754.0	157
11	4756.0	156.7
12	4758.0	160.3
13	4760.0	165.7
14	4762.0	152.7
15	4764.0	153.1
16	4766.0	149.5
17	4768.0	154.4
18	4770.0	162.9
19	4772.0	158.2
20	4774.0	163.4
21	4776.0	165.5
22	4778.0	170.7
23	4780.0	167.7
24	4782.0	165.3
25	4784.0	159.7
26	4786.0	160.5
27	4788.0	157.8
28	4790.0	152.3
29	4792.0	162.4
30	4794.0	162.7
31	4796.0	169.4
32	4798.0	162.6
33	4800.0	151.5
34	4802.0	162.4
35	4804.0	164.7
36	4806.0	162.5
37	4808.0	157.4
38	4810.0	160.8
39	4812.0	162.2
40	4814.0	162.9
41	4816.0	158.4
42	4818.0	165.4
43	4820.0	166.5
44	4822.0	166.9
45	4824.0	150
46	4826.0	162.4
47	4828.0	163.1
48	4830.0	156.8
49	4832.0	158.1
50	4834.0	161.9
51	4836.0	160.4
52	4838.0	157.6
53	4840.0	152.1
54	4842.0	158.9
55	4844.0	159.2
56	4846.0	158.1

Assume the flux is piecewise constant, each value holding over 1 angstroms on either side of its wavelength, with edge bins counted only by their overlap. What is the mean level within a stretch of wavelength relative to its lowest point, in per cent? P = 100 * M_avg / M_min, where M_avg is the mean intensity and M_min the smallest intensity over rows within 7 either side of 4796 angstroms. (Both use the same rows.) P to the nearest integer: 106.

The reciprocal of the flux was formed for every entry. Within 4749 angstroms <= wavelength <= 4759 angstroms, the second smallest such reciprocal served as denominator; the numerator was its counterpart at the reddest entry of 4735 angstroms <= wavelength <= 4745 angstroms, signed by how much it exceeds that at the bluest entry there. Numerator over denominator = -0.050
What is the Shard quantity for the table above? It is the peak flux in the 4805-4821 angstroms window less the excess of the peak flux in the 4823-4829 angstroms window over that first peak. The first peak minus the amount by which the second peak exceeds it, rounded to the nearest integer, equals 170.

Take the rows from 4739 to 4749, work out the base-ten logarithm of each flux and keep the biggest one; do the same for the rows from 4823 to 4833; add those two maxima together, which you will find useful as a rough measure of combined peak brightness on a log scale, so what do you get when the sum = 4.430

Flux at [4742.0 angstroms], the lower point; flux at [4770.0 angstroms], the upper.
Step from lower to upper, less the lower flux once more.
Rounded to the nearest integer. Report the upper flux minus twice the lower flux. -155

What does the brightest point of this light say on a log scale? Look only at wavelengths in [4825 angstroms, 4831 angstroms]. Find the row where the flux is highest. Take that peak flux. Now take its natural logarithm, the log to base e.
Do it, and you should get 5.09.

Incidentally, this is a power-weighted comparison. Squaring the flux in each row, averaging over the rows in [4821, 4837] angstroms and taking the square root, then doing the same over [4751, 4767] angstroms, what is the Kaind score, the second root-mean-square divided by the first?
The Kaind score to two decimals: 0.98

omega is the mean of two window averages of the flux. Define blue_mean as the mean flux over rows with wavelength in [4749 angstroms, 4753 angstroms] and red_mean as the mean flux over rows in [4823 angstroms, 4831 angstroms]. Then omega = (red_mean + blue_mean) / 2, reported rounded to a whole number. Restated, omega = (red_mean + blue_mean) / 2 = 159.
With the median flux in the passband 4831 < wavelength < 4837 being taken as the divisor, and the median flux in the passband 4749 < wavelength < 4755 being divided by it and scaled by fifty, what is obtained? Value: 49.0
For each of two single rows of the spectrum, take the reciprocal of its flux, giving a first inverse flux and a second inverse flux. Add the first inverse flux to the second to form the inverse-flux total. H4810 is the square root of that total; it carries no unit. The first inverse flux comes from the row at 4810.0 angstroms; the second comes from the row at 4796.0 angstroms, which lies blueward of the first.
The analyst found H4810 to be 0.110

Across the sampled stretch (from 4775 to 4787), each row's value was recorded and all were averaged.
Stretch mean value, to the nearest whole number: 165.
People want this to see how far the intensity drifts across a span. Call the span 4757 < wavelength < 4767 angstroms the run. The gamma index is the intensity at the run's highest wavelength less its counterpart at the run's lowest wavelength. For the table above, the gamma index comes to -11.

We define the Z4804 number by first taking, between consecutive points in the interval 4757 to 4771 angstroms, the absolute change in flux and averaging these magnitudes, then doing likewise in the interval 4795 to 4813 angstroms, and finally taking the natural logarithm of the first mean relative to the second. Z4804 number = 0.10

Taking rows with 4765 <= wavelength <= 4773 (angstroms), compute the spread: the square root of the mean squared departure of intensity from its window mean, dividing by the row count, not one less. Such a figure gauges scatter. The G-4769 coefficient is 5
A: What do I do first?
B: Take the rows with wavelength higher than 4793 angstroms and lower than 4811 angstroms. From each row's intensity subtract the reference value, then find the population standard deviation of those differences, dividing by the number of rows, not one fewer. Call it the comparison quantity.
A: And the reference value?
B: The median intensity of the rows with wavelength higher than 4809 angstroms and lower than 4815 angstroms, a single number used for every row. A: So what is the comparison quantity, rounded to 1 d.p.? 4.6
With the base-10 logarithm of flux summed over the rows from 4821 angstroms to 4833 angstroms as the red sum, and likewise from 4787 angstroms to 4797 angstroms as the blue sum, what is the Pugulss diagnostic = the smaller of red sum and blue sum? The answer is 11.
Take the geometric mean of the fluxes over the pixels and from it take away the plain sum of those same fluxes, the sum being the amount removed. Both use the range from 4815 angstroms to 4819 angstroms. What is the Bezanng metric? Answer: -162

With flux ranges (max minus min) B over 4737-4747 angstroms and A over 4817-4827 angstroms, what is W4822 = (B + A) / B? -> 2.42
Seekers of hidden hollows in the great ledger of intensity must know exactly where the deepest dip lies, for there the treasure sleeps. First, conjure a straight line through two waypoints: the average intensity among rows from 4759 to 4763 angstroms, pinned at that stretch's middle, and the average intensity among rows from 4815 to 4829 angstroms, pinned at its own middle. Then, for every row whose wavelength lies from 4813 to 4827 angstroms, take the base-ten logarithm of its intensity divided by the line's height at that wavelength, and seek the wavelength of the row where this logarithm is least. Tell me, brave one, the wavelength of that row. 4824.0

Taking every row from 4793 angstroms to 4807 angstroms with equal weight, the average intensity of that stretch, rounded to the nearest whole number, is 162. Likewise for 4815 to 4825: 161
